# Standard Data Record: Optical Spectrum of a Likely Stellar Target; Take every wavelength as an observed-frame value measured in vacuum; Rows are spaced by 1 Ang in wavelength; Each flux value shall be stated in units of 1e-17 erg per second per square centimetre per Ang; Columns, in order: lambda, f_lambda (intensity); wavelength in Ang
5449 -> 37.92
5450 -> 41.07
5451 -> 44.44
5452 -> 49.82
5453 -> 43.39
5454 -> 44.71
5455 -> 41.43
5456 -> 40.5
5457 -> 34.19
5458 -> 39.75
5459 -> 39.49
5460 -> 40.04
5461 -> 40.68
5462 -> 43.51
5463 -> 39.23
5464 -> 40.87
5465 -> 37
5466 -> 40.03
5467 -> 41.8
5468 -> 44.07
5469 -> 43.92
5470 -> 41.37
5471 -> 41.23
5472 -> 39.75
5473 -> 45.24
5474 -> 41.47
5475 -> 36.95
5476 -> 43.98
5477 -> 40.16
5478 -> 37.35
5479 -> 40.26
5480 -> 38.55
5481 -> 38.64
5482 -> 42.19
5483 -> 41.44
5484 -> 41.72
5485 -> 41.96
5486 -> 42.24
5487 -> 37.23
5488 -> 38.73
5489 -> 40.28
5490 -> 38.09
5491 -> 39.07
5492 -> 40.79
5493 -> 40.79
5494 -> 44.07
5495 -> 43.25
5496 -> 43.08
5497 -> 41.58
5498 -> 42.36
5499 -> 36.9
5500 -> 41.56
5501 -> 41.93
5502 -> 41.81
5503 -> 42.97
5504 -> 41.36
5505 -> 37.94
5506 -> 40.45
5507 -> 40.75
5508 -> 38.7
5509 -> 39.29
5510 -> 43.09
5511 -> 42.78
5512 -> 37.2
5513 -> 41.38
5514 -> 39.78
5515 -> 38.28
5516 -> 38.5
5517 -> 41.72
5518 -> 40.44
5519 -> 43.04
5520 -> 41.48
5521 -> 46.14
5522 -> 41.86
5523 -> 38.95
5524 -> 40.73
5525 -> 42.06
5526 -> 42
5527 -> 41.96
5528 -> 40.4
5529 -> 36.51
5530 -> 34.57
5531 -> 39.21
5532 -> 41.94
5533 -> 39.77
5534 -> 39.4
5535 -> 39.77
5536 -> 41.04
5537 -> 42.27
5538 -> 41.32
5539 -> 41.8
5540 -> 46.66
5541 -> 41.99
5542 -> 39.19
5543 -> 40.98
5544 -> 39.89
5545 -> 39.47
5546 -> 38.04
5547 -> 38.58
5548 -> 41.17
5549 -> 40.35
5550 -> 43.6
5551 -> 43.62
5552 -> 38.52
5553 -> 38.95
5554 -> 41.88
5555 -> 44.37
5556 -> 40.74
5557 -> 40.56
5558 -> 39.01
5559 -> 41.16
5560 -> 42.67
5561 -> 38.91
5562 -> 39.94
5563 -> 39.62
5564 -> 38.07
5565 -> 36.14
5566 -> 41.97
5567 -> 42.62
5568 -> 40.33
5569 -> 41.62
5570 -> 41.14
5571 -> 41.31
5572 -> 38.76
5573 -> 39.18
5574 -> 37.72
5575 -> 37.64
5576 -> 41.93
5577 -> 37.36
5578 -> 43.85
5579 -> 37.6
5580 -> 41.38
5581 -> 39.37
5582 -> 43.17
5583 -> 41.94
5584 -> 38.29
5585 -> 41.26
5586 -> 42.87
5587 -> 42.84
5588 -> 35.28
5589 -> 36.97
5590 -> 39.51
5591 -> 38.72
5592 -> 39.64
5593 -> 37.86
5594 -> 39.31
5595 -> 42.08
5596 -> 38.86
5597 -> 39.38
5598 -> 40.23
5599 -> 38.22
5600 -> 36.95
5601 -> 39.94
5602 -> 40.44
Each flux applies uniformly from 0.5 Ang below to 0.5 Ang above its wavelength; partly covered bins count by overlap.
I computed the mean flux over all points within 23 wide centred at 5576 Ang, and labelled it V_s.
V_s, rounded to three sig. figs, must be 40.4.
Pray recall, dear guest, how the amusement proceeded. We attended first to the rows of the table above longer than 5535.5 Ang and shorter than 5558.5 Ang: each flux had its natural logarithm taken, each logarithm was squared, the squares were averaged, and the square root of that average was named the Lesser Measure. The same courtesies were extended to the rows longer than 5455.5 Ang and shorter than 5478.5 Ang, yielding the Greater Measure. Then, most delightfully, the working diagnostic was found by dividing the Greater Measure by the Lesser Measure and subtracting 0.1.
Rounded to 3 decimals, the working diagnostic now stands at 0.897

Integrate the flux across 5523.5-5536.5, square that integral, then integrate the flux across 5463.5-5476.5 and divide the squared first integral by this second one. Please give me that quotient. 502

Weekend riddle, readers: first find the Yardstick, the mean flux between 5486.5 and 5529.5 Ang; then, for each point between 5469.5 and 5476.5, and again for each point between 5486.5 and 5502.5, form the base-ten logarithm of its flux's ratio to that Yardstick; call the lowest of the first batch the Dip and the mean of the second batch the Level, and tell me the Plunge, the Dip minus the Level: -0.0416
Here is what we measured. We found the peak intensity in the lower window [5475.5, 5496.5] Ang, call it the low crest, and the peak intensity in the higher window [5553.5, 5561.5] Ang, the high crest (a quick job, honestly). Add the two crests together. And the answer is 88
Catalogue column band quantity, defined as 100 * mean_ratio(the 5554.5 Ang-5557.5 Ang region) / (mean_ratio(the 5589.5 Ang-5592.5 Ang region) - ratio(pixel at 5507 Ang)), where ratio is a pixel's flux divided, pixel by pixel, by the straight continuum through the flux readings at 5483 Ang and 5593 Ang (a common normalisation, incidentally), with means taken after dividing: 3177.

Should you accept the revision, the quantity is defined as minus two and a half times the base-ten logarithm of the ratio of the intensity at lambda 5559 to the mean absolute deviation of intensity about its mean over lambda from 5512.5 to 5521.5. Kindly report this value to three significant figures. -3.44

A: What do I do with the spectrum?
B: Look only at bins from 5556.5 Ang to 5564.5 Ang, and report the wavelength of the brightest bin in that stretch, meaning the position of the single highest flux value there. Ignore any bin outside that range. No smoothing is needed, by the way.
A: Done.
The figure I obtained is 5560 Ang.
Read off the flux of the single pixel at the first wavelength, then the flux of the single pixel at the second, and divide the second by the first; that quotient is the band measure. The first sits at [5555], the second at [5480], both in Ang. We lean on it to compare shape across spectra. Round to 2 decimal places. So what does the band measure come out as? 0.87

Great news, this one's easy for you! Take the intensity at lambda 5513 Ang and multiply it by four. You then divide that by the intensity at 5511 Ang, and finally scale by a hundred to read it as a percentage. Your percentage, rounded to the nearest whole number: 387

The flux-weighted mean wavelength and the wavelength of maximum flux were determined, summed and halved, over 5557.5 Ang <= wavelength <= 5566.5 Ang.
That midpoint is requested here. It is 5561.0 Ang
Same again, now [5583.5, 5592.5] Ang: 5587.0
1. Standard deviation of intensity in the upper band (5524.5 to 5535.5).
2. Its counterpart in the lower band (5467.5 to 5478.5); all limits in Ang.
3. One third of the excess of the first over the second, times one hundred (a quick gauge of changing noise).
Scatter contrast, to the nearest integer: -11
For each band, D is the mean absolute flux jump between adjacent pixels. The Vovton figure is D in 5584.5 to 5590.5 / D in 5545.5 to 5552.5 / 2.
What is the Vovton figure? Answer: 0.7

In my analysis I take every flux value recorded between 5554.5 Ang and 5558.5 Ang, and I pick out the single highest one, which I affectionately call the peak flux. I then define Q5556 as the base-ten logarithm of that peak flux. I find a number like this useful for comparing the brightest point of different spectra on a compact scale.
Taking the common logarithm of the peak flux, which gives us 1.65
